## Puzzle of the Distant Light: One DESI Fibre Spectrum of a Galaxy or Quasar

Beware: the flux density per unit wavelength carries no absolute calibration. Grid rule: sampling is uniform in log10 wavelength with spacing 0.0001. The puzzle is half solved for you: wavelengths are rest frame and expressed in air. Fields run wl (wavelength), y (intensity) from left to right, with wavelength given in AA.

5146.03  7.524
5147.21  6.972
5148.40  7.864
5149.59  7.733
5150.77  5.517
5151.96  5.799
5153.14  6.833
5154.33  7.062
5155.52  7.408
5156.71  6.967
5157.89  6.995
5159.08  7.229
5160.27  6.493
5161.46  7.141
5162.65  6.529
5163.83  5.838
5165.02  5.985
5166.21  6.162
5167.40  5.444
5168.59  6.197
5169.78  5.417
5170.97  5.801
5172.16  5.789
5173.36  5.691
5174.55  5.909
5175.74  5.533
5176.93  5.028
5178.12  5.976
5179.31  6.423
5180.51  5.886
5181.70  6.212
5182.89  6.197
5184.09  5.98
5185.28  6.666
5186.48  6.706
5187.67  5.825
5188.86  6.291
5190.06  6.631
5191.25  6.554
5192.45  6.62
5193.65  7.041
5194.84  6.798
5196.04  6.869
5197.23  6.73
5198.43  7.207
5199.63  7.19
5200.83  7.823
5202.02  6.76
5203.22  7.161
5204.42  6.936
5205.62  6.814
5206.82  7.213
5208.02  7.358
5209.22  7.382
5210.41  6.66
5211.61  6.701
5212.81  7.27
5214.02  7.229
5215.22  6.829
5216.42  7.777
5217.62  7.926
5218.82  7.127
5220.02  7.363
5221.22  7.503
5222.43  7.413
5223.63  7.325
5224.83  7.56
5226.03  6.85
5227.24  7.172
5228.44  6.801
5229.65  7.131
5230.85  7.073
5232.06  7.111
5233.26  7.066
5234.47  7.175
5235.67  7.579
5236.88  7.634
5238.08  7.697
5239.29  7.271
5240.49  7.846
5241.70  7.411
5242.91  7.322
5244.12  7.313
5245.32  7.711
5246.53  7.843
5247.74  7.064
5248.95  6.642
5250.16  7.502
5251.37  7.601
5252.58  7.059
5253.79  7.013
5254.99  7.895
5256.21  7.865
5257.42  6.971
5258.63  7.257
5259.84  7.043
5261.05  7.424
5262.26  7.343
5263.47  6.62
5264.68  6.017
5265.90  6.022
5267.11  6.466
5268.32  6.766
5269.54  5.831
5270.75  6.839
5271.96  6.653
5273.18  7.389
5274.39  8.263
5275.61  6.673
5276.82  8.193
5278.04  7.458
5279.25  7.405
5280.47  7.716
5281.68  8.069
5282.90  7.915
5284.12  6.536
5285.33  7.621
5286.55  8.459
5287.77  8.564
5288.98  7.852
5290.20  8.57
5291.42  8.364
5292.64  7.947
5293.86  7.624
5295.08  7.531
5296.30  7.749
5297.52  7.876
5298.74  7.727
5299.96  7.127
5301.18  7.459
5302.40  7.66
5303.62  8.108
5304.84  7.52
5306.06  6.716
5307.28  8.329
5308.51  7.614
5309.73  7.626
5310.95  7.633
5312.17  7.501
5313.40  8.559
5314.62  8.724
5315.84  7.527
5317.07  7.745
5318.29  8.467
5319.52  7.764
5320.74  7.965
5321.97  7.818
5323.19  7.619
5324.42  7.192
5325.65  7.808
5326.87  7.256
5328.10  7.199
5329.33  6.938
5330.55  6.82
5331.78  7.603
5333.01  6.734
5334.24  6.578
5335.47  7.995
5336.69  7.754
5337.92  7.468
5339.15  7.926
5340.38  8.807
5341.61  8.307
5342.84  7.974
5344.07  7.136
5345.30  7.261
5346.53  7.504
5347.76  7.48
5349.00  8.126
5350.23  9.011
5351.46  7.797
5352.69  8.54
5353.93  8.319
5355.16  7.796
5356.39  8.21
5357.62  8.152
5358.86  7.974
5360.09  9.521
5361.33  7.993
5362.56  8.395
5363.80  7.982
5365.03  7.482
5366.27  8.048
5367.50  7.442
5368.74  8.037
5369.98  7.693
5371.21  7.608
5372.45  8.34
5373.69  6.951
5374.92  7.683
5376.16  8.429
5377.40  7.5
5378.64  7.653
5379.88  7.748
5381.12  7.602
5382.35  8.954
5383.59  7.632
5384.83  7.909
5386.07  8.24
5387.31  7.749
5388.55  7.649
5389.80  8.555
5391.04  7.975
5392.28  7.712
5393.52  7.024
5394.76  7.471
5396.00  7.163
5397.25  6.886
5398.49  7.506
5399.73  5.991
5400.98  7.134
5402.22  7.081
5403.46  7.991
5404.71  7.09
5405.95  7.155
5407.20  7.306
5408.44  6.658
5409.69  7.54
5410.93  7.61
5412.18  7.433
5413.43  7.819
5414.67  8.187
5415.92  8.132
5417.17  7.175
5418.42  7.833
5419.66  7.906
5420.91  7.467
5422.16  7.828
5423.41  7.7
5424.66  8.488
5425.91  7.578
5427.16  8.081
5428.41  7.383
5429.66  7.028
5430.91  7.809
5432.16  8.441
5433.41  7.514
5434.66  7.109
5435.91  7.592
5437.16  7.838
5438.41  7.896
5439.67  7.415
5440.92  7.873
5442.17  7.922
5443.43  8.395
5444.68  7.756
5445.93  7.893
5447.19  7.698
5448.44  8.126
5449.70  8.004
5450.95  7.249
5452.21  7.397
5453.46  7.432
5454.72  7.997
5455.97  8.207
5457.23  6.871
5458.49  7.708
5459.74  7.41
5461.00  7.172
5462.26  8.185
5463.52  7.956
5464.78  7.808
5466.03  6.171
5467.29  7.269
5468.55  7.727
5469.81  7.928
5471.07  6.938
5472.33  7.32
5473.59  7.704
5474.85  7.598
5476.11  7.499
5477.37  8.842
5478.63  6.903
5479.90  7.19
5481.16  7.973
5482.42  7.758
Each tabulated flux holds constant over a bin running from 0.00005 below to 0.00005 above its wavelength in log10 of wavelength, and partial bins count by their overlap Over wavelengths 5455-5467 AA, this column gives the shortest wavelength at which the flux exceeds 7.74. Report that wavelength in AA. 5455.97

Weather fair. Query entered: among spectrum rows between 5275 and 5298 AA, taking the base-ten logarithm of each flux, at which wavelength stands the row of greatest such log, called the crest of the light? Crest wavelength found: 5290.20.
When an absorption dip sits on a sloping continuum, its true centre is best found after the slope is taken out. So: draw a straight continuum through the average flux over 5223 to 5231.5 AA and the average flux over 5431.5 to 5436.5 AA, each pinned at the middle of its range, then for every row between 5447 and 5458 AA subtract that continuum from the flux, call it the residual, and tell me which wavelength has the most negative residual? 5457.23 AA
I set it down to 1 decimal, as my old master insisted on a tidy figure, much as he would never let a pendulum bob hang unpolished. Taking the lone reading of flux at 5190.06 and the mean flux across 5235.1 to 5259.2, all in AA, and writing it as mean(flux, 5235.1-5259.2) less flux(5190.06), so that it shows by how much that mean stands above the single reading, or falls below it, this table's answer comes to 0.8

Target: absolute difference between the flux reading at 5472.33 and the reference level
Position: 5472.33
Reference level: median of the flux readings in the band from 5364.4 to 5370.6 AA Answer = 0.37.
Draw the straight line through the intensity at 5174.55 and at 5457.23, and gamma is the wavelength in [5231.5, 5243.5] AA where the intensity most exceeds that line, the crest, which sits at 5240.49 AA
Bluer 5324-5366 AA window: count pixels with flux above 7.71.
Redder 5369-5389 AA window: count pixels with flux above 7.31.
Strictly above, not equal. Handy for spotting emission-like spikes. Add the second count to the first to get 35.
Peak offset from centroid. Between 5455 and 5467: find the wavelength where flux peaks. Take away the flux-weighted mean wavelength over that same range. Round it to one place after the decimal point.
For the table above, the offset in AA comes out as -5.0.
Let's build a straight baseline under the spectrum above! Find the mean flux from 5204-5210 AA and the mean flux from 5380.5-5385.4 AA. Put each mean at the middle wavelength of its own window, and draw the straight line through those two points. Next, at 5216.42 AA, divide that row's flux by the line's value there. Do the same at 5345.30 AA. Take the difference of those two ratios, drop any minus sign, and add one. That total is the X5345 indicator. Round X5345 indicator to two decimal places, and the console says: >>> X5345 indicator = 1.16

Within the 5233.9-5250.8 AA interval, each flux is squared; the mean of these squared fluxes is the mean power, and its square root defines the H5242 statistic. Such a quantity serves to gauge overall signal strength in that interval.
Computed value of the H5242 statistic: 7.4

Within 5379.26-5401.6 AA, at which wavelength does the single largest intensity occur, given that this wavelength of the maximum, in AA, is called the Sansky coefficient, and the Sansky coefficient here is 5382.35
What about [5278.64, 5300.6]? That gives 5290.20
